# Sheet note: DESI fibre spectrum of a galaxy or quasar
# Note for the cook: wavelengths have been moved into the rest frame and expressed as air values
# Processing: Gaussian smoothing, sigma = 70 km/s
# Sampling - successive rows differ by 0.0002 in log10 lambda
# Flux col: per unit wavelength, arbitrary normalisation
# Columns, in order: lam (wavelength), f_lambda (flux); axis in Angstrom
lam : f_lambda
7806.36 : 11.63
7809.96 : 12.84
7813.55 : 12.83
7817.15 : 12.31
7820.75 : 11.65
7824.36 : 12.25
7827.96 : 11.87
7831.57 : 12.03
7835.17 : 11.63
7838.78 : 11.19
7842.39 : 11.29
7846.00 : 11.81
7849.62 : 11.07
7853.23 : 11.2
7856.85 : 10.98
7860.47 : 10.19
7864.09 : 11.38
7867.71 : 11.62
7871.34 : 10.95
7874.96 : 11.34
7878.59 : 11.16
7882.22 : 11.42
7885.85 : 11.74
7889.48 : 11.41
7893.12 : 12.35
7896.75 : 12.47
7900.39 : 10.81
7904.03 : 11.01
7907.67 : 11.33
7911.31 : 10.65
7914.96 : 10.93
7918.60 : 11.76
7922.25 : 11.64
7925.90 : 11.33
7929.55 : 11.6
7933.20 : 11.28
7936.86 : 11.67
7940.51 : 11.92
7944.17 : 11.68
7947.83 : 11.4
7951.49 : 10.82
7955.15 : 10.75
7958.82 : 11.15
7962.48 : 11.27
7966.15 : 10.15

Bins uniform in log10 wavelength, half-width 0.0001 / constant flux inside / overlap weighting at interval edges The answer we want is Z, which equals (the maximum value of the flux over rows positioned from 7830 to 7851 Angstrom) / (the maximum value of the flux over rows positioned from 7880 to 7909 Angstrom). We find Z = 0.96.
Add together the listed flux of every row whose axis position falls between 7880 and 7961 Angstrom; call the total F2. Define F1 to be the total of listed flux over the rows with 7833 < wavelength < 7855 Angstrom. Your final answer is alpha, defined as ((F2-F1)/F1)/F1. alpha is 0.039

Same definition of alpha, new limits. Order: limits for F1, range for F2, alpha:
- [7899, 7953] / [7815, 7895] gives 0.003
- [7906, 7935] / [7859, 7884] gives -0.002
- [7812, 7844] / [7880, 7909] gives -0.001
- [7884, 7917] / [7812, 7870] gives 0.008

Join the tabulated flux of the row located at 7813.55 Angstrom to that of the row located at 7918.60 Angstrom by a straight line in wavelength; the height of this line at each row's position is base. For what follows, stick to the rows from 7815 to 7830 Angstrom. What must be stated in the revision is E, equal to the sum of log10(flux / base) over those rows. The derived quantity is -0.10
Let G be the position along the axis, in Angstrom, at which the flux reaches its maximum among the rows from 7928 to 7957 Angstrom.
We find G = 7940.51 Angstrom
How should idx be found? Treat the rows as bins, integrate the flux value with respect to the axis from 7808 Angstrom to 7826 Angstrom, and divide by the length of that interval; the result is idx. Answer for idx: 12.37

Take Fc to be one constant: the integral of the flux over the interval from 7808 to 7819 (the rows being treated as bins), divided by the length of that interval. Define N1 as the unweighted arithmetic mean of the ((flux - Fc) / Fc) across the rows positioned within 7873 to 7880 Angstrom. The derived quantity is -0.110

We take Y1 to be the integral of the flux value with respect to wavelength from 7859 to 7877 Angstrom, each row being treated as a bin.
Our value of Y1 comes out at 200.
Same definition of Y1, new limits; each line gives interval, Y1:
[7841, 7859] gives 202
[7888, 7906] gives 209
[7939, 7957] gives 203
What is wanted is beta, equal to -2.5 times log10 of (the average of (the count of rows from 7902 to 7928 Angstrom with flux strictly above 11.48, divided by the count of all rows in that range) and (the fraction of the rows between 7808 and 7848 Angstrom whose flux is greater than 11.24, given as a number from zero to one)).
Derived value 0.559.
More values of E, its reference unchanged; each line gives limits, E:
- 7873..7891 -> -0.13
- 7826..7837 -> -0.09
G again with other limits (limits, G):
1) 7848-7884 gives 7867.71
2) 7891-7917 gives 7896.75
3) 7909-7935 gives 7918.60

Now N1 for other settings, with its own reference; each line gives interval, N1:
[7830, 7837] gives -0.064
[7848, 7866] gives -0.133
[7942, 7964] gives -0.116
